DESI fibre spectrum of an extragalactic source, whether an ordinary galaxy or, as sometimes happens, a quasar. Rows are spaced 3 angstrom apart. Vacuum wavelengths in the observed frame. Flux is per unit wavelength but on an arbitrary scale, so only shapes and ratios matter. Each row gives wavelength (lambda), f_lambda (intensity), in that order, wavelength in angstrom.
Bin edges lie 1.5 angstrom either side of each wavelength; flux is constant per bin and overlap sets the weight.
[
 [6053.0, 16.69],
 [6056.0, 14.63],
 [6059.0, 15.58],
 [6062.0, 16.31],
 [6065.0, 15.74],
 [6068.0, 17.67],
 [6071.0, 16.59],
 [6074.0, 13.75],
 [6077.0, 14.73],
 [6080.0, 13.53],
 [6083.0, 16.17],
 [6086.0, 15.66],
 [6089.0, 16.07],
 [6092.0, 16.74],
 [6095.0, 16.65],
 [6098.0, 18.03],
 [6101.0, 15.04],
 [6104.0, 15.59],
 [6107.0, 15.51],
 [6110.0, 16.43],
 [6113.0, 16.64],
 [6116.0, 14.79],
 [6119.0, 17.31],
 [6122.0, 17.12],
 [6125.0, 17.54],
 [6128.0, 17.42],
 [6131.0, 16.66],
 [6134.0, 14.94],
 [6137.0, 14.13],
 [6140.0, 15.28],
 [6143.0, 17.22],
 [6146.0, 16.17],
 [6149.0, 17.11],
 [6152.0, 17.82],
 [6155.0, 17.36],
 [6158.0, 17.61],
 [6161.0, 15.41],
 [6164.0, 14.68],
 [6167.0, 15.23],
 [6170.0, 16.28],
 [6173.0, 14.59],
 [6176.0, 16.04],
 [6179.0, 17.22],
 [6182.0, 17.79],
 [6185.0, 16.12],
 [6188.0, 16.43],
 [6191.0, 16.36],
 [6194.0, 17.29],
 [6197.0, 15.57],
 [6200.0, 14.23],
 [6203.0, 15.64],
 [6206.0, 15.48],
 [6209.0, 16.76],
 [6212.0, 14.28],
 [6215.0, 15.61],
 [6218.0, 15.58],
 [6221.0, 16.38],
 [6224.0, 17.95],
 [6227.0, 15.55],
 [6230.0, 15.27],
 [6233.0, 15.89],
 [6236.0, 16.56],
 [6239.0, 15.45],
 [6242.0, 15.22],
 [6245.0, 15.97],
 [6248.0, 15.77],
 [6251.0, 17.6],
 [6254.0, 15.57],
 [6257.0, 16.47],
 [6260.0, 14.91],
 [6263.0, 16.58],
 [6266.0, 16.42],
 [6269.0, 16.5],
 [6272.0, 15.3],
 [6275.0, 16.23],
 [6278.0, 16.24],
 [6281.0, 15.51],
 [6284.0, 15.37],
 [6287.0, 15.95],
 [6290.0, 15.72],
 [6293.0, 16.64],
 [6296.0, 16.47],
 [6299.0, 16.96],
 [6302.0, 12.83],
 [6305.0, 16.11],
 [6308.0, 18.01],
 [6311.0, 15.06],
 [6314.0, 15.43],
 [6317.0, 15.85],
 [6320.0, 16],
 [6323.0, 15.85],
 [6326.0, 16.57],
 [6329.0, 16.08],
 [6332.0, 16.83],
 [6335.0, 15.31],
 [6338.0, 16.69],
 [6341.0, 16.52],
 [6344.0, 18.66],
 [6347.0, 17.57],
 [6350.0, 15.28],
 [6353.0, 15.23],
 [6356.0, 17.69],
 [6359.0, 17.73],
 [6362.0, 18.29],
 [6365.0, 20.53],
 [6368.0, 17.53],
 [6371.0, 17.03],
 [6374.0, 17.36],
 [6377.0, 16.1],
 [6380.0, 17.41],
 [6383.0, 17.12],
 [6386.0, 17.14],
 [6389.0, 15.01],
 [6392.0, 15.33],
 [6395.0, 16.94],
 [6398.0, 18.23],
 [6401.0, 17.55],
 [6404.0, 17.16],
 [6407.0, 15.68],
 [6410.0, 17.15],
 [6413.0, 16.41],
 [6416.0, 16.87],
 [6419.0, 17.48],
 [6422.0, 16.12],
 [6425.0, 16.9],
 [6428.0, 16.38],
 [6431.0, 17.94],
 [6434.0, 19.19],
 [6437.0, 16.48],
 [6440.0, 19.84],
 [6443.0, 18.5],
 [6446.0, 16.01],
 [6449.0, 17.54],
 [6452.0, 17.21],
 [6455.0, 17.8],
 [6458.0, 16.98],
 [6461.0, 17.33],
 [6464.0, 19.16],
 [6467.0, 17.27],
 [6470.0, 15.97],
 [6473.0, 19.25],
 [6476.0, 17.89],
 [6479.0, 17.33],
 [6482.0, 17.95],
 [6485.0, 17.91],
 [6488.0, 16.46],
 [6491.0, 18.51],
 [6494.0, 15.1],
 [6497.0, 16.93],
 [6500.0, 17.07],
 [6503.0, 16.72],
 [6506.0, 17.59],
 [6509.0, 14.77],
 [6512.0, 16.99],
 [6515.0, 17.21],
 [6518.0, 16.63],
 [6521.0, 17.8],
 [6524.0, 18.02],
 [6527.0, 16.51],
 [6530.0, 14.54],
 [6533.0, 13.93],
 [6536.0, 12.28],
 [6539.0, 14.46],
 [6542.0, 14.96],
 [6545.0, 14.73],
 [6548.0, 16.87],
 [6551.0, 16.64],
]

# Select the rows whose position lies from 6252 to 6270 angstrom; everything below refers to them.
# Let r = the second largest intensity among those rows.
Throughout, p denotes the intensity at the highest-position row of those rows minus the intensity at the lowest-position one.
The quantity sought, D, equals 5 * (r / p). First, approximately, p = 0.9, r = 16.5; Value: 89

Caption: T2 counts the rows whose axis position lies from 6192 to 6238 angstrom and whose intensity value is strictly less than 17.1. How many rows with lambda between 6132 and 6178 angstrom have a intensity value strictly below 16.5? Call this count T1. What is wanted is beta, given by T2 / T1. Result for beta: 1.30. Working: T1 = 10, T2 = 13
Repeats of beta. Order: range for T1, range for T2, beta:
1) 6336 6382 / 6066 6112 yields 4.33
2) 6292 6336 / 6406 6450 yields 0.80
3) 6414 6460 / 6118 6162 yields 1.50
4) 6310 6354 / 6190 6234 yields 1.44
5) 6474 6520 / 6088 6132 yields 3.33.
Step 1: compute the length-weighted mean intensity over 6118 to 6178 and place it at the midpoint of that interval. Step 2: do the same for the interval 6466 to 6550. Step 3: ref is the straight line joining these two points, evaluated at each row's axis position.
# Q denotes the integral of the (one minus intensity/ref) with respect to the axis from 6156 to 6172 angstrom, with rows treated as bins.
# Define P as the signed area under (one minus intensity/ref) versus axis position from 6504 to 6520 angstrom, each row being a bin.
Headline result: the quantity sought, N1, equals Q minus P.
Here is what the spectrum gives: 0.6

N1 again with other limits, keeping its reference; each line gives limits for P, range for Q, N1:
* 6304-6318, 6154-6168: 0.0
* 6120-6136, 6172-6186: 0.3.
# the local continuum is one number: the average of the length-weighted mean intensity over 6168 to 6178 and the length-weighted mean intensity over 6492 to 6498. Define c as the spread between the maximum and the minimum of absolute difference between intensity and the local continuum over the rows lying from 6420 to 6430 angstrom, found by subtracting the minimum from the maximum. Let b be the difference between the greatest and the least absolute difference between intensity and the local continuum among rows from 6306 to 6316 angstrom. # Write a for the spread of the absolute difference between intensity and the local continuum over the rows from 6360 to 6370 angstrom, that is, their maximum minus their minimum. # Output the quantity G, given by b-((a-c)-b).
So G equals 1.0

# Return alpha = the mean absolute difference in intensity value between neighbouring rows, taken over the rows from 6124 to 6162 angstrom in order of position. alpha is 1.01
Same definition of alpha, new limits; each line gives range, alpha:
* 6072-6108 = 1.05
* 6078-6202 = 1.02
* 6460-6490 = 1.37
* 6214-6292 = 0.83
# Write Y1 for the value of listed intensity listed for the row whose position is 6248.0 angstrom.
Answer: 15.77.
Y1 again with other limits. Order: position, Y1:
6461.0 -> 17.33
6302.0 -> 12.83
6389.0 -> 15.01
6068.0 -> 17.67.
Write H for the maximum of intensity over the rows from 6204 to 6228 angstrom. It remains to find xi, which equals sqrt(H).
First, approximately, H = 17.95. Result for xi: 4.24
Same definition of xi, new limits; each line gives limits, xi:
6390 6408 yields 4.27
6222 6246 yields 4.24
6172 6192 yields 4.22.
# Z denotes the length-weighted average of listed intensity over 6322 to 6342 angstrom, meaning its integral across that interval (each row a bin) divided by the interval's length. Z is 16.3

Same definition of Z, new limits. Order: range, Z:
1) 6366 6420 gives 16.9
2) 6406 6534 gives 17.1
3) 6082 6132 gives 16.4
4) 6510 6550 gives 15.8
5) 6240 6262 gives 15.9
